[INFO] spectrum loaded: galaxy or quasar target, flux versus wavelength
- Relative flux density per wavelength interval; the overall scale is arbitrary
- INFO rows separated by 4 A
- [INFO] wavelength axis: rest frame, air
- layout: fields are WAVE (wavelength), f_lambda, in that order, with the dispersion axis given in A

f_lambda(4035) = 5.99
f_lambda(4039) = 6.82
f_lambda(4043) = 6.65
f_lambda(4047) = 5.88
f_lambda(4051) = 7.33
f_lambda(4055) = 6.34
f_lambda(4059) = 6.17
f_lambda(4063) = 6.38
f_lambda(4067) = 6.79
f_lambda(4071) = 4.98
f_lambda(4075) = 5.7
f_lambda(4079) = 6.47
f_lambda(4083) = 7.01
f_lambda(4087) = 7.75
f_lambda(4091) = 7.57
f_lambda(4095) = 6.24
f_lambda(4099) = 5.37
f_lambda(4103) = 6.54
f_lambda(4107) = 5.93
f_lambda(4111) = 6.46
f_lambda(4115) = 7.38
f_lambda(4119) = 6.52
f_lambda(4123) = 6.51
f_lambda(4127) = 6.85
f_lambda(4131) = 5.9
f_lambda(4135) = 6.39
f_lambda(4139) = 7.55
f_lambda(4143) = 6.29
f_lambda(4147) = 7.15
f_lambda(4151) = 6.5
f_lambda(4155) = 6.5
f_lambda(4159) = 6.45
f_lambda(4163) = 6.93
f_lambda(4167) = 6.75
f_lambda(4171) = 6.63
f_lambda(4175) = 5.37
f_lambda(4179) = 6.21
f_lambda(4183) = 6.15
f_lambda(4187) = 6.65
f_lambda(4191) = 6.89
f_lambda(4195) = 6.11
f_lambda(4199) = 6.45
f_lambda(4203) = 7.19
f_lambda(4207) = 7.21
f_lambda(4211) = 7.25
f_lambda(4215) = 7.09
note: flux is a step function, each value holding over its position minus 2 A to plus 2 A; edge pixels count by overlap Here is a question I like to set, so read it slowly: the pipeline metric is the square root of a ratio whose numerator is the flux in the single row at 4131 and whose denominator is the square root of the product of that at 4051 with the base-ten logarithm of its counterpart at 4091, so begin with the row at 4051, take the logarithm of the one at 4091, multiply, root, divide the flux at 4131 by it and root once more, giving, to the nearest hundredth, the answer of 1.52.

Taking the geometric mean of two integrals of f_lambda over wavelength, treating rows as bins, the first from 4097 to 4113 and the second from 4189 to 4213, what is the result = 126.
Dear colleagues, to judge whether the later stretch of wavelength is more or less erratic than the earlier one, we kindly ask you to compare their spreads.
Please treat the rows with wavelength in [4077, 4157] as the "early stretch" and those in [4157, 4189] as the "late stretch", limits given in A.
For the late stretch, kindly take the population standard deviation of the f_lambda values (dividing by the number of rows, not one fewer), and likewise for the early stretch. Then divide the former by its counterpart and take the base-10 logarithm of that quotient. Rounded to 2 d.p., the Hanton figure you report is -0.11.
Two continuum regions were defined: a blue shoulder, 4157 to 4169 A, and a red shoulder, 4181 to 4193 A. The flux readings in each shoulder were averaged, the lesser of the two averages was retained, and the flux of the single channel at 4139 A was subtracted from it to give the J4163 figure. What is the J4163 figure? -1.0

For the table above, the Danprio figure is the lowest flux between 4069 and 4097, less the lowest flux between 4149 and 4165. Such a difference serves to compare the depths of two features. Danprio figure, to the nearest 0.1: -1.5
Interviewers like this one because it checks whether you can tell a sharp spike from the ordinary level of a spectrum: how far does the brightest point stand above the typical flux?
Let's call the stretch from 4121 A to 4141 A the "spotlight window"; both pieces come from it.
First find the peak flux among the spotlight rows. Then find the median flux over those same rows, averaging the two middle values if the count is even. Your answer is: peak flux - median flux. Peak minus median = 1.04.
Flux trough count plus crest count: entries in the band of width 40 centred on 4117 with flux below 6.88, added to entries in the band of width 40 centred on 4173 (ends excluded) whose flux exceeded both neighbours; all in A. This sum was 11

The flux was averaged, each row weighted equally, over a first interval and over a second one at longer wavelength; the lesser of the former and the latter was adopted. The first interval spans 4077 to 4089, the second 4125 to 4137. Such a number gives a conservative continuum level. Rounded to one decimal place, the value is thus 6.4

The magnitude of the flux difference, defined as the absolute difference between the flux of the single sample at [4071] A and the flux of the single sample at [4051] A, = 2.35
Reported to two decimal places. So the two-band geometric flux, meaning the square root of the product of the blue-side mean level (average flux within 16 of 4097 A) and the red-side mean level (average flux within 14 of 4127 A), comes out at 6.67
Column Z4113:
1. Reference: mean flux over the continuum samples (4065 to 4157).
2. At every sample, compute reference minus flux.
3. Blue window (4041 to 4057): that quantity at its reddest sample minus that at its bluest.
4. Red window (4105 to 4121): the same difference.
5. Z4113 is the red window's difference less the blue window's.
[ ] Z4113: -0.90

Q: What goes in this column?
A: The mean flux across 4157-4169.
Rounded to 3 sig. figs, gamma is 6.71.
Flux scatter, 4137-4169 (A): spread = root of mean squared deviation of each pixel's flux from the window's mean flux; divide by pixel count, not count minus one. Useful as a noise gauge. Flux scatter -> 0.40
